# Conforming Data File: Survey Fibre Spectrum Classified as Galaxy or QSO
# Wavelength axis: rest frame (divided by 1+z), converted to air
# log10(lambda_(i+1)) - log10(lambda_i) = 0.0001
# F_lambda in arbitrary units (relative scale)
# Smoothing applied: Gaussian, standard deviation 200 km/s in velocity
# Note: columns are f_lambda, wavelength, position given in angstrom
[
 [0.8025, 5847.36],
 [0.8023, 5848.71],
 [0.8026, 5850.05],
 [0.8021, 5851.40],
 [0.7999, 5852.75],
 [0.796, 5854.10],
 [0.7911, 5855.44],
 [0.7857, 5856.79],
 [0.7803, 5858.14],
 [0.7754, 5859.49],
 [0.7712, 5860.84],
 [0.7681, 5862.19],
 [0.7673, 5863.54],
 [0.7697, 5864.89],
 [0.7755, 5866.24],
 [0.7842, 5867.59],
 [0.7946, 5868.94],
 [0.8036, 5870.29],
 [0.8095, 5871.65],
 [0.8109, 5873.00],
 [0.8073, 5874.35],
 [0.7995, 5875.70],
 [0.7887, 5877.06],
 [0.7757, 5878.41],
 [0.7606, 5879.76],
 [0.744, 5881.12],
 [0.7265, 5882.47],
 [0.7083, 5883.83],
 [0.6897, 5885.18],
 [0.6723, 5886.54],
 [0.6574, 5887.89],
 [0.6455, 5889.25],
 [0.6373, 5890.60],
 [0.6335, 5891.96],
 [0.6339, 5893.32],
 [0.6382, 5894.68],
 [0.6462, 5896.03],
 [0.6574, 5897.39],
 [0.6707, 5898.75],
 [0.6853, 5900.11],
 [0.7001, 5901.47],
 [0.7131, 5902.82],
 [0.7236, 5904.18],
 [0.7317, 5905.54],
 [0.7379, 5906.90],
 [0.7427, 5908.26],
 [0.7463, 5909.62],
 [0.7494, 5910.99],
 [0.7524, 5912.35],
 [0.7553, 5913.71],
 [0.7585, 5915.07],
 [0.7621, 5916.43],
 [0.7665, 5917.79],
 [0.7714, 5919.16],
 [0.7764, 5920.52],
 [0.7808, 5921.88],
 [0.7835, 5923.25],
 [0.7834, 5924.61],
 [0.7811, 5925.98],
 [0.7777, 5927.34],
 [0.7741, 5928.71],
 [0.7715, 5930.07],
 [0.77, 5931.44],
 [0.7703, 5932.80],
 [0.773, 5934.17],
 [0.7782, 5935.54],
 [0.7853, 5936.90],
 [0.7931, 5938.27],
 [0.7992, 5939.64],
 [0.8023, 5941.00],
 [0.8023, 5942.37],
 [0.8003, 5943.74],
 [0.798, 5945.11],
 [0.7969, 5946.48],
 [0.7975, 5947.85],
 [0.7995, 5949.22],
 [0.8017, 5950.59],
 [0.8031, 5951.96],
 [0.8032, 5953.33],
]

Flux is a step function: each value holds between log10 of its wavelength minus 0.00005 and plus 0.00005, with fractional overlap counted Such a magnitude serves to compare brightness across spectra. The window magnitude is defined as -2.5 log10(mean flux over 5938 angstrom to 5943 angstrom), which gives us 0.24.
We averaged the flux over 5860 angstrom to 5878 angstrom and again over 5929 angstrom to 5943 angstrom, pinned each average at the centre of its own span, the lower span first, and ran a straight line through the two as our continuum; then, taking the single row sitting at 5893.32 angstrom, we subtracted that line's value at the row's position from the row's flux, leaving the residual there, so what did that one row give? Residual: -0.153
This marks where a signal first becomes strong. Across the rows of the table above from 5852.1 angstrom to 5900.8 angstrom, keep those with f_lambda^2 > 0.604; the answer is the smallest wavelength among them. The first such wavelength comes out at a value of 5852.75 angstrom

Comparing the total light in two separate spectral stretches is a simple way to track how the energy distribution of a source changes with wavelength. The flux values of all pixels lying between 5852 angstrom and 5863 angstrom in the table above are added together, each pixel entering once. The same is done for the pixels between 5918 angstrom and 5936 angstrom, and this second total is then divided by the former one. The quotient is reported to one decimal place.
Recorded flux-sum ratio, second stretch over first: 1.6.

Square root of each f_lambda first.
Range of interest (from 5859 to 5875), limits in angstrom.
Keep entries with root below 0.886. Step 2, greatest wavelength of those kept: 5867.59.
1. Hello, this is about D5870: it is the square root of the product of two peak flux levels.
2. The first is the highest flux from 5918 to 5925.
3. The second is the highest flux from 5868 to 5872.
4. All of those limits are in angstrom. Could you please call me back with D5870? 0.796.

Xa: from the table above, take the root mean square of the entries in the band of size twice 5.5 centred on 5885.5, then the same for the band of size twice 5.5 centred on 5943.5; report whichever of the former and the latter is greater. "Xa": 0.799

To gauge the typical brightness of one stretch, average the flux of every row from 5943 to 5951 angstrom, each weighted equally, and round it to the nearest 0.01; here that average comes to 0.80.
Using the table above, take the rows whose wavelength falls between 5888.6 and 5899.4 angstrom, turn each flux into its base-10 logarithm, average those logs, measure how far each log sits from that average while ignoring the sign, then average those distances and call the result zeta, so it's 0.0064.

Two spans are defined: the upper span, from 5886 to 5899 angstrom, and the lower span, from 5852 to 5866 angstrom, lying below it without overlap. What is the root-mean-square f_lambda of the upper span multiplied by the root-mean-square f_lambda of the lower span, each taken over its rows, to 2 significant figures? 0.51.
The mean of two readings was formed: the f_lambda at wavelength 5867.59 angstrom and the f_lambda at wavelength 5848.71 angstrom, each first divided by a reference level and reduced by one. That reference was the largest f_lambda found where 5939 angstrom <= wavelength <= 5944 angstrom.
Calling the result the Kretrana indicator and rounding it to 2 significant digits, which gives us -0.011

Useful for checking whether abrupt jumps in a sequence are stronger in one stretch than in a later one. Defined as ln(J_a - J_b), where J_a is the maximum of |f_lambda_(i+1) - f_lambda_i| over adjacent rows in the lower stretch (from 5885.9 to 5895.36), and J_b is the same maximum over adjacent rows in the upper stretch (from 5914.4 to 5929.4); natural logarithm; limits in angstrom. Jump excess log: -4.6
